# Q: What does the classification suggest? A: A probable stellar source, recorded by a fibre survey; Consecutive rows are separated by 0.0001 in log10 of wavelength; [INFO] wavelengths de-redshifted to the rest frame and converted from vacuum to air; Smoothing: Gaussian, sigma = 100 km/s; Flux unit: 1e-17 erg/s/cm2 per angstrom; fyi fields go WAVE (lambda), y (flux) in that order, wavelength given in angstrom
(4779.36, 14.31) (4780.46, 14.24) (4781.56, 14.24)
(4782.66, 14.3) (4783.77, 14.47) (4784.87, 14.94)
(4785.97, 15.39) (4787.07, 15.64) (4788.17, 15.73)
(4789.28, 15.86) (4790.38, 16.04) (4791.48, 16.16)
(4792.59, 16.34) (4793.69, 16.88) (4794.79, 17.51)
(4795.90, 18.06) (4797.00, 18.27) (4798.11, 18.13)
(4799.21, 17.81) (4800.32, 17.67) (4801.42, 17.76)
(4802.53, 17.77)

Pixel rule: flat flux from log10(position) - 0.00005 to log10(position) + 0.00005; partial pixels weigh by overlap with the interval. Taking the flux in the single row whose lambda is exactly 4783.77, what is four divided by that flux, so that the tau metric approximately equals 0.276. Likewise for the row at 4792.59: 0.245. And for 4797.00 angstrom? 0.219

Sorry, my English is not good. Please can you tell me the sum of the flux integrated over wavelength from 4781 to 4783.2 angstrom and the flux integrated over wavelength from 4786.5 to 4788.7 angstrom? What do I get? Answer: 66.0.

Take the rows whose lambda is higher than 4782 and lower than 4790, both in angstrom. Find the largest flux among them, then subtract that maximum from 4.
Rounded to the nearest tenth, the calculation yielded -11.9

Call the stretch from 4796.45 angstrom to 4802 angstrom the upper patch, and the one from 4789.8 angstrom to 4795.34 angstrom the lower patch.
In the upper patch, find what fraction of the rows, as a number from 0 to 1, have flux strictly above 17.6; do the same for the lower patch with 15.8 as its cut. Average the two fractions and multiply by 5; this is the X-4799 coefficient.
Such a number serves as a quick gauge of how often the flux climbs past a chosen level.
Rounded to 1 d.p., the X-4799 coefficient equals 5.0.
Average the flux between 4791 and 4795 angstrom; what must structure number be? 16.7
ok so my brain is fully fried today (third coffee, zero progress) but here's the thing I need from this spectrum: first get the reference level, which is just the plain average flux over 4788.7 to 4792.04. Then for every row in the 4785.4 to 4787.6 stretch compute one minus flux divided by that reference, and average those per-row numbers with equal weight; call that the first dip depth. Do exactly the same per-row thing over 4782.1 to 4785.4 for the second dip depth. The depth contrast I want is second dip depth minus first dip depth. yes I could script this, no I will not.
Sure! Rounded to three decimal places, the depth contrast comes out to 0.059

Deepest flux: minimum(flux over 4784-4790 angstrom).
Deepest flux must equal 14.94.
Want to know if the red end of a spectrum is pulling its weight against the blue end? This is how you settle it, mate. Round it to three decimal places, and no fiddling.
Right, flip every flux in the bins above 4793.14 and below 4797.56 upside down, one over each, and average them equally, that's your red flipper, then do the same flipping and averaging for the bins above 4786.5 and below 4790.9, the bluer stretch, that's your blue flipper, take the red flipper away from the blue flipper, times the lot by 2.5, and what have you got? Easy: 0.017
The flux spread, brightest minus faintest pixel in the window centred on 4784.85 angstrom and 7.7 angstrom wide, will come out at 1.5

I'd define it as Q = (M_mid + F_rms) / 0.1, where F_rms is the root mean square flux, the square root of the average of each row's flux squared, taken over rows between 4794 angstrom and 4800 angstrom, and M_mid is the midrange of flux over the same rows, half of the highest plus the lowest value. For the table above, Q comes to 358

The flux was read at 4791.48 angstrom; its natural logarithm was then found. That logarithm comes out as 2.78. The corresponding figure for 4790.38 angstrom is 2.78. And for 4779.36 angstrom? 2.66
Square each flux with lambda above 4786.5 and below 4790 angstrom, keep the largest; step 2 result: 252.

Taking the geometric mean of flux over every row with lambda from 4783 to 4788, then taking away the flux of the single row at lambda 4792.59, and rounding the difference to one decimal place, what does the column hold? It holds -1.2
